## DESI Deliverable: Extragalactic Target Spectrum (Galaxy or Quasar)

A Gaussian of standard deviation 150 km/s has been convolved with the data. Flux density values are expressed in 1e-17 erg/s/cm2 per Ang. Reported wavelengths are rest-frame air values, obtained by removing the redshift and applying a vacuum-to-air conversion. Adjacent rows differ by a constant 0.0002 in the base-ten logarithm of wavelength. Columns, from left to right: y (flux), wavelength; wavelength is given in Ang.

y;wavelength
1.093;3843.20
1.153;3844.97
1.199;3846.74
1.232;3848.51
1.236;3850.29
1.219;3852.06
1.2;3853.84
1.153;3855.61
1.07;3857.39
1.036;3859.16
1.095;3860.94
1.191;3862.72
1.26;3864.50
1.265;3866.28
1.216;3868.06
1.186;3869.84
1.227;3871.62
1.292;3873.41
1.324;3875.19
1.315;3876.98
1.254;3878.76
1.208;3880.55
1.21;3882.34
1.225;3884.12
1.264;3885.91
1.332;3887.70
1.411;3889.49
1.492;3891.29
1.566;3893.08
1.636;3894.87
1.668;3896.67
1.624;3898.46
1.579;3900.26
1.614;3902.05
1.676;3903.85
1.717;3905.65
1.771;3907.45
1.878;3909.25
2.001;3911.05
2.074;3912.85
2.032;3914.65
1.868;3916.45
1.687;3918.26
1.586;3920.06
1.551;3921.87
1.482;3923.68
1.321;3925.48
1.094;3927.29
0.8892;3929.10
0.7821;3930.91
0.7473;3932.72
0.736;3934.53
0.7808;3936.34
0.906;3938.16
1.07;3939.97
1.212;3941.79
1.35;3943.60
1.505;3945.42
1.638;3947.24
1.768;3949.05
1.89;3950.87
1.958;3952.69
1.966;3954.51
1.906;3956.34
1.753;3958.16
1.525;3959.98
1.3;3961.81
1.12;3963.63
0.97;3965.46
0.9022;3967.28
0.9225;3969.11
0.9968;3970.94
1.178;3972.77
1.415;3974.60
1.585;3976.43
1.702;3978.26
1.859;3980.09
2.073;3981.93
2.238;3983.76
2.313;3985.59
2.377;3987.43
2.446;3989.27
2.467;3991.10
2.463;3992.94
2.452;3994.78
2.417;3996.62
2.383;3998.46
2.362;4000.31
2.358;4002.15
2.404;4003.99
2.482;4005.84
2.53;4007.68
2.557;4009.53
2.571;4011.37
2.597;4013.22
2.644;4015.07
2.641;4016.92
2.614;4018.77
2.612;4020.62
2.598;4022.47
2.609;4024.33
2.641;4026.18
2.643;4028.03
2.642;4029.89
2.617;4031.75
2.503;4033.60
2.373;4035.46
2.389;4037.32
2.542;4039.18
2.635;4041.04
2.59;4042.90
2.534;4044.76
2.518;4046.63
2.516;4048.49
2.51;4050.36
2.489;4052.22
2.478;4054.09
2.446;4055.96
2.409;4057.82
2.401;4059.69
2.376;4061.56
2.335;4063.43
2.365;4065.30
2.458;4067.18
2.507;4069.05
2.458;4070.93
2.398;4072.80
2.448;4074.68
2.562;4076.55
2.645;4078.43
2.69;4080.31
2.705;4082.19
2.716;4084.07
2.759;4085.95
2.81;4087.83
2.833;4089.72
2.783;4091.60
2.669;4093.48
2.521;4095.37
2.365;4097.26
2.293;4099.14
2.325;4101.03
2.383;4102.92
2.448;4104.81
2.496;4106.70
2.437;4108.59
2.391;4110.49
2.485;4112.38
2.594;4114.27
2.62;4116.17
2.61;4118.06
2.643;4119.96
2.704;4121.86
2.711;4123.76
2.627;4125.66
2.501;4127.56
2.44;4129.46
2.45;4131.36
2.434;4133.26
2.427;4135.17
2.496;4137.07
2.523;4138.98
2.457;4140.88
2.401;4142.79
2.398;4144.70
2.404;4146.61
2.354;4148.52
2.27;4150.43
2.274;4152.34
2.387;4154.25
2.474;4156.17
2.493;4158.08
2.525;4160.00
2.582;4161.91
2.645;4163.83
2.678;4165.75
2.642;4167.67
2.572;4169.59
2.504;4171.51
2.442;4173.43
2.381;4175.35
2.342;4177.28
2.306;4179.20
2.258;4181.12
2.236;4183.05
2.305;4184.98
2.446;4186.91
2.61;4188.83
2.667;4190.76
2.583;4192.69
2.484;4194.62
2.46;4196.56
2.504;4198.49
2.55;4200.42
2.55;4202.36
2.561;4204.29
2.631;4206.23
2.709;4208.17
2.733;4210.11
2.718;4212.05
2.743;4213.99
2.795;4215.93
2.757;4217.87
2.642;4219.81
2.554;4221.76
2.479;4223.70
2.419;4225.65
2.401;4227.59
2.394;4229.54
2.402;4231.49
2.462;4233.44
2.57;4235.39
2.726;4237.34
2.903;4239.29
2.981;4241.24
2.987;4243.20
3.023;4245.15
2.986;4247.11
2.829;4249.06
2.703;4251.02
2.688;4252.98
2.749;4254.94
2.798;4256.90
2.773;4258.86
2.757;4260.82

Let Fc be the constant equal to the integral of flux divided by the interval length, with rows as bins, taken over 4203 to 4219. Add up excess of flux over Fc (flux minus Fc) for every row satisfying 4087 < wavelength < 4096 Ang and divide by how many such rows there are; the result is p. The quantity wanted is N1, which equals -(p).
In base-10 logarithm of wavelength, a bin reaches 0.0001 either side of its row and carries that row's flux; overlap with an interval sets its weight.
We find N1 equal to -0.02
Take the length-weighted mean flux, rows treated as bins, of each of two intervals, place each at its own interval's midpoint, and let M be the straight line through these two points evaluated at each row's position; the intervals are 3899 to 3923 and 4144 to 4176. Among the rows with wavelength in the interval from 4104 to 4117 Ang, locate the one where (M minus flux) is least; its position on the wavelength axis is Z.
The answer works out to 4116.17 Ang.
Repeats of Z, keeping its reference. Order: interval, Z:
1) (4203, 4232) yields 4215.93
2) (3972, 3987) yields 3985.59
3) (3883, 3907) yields 3905.65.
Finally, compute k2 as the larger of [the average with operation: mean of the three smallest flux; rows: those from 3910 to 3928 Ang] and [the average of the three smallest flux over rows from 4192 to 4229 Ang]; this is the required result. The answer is 2.43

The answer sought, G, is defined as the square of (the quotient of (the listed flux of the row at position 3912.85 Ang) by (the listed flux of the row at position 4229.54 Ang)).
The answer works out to 0.8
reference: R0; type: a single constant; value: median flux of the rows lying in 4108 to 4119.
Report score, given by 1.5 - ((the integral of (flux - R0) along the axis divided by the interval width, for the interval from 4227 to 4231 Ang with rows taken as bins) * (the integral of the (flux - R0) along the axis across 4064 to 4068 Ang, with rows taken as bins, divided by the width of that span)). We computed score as 1.481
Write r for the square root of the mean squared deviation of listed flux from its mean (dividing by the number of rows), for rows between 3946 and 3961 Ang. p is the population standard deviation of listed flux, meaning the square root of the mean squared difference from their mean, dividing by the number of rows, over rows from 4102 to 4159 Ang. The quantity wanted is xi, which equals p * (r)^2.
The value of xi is 0.0024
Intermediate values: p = 0.11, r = 0.149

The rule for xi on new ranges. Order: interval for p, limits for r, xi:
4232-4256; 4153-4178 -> 0.0019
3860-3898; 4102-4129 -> 0.0017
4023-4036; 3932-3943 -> 0.0030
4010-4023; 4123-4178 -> 0.0003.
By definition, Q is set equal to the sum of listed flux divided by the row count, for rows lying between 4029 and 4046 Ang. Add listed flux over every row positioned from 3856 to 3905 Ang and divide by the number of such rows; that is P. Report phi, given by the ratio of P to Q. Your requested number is 0.5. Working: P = 1.3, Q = 2.54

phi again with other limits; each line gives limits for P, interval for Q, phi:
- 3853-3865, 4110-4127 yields 0.4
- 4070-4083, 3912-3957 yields 1.8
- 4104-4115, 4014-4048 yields 1.0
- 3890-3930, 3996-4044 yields 0.6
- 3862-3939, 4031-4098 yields 0.5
